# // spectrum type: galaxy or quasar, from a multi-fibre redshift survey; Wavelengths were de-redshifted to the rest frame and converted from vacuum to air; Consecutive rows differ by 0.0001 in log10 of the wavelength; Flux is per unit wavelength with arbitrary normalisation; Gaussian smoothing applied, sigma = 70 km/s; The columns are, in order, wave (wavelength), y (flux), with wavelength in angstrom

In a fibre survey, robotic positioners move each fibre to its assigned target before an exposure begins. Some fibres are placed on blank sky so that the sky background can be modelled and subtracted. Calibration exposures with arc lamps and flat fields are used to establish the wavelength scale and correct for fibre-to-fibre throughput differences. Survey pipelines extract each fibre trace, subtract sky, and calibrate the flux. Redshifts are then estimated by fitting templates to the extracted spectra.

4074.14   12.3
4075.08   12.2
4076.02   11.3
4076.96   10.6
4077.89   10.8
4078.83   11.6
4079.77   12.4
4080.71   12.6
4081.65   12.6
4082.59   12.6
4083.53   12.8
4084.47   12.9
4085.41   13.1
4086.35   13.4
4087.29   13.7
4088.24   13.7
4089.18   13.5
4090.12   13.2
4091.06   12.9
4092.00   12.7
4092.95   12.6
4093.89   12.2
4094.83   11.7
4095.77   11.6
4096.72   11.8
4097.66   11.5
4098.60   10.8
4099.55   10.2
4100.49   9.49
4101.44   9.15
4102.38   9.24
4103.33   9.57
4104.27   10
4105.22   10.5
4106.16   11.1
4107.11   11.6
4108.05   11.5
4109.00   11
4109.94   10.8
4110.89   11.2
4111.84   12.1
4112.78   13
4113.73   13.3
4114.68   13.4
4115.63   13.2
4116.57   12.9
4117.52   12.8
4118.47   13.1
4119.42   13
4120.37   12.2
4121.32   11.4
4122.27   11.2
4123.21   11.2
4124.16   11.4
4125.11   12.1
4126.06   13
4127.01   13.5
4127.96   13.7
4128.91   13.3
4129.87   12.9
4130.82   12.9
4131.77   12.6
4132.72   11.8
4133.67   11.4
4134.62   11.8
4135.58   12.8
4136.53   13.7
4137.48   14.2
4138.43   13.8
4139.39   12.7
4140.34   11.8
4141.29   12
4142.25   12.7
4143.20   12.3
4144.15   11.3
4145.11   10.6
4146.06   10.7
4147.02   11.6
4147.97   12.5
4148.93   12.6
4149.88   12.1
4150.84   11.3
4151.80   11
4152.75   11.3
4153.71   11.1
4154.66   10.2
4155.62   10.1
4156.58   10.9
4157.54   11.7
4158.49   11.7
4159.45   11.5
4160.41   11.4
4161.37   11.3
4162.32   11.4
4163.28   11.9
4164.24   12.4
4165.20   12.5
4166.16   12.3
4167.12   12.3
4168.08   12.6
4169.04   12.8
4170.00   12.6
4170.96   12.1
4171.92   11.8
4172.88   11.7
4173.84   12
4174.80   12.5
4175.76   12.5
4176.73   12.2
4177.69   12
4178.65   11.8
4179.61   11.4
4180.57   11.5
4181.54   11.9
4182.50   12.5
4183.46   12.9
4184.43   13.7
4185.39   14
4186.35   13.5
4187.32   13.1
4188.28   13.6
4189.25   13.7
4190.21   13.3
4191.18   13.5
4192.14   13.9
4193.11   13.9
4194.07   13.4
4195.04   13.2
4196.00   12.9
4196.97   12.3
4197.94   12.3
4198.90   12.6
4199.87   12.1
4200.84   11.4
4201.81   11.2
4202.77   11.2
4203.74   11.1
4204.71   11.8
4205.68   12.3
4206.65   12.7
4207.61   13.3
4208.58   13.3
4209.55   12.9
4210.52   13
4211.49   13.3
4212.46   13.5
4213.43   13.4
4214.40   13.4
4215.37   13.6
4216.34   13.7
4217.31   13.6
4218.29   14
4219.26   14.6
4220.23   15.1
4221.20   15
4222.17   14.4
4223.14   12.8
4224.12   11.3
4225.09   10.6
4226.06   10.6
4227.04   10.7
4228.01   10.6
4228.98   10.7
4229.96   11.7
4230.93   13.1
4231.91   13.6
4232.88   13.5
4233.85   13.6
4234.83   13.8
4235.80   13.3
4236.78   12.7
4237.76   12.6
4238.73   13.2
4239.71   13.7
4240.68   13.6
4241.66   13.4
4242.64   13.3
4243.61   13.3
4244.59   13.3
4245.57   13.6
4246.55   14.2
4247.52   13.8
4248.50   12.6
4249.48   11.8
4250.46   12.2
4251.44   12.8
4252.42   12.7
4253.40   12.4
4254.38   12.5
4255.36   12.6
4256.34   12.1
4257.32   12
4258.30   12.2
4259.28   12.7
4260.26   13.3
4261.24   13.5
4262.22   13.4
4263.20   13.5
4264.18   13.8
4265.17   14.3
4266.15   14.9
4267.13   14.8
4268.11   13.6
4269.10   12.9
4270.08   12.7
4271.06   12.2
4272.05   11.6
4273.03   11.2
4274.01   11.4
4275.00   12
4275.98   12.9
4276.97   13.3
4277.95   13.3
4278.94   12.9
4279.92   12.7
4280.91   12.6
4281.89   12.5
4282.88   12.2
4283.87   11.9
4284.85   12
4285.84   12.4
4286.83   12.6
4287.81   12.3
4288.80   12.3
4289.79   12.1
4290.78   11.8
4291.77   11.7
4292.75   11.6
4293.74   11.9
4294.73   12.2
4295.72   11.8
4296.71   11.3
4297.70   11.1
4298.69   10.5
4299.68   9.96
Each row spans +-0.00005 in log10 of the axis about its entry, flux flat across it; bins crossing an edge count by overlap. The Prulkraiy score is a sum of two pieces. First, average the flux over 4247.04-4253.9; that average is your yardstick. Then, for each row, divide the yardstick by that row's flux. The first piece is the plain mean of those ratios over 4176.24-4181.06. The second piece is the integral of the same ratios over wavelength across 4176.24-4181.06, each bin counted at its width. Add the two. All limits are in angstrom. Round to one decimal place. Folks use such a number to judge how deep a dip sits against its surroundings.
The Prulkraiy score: 6.2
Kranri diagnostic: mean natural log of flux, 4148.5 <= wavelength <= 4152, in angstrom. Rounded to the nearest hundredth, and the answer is 2.46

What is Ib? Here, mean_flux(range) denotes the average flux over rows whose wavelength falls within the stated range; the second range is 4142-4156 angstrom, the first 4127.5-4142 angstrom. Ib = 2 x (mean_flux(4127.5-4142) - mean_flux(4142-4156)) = 2.7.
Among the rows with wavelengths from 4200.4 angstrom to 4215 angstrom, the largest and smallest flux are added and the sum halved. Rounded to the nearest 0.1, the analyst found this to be 12.3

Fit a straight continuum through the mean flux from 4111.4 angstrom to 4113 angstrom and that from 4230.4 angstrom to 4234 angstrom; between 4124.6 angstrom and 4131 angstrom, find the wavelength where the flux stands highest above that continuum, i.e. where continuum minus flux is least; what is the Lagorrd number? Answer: 4127.96 angstrom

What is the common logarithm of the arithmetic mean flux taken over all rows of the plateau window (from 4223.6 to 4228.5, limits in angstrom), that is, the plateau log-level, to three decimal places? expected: 1.032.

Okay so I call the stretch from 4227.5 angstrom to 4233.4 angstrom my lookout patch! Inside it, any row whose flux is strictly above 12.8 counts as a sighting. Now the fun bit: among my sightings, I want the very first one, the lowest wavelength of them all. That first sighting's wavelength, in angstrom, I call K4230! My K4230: 4230.93 angstrom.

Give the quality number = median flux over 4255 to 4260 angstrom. 12.2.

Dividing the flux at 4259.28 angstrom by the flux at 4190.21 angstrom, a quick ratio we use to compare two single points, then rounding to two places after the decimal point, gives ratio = 0.95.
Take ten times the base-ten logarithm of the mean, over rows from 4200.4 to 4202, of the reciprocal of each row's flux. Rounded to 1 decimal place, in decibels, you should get -10.5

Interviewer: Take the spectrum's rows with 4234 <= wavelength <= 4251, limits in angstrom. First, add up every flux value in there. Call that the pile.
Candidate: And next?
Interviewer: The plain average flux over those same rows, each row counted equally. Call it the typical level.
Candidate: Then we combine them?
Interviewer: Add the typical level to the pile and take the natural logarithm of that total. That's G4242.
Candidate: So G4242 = 5.471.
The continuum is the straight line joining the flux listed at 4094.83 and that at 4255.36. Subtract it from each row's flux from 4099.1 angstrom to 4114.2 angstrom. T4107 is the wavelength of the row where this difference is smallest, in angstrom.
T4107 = 4101.44 angstrom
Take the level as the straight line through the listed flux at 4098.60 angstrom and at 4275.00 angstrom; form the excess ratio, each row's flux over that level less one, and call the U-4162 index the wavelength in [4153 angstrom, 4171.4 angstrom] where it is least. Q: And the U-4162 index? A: 4155.62 angstrom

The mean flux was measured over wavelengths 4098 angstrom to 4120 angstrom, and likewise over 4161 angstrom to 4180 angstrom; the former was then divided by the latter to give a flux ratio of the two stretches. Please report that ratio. 0.94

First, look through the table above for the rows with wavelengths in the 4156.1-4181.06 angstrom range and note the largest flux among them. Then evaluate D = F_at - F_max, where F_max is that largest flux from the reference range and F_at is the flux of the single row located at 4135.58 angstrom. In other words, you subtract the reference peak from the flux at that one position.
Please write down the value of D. 0.0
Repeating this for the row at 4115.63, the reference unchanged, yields 0.4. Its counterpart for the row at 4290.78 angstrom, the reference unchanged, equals -1.0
